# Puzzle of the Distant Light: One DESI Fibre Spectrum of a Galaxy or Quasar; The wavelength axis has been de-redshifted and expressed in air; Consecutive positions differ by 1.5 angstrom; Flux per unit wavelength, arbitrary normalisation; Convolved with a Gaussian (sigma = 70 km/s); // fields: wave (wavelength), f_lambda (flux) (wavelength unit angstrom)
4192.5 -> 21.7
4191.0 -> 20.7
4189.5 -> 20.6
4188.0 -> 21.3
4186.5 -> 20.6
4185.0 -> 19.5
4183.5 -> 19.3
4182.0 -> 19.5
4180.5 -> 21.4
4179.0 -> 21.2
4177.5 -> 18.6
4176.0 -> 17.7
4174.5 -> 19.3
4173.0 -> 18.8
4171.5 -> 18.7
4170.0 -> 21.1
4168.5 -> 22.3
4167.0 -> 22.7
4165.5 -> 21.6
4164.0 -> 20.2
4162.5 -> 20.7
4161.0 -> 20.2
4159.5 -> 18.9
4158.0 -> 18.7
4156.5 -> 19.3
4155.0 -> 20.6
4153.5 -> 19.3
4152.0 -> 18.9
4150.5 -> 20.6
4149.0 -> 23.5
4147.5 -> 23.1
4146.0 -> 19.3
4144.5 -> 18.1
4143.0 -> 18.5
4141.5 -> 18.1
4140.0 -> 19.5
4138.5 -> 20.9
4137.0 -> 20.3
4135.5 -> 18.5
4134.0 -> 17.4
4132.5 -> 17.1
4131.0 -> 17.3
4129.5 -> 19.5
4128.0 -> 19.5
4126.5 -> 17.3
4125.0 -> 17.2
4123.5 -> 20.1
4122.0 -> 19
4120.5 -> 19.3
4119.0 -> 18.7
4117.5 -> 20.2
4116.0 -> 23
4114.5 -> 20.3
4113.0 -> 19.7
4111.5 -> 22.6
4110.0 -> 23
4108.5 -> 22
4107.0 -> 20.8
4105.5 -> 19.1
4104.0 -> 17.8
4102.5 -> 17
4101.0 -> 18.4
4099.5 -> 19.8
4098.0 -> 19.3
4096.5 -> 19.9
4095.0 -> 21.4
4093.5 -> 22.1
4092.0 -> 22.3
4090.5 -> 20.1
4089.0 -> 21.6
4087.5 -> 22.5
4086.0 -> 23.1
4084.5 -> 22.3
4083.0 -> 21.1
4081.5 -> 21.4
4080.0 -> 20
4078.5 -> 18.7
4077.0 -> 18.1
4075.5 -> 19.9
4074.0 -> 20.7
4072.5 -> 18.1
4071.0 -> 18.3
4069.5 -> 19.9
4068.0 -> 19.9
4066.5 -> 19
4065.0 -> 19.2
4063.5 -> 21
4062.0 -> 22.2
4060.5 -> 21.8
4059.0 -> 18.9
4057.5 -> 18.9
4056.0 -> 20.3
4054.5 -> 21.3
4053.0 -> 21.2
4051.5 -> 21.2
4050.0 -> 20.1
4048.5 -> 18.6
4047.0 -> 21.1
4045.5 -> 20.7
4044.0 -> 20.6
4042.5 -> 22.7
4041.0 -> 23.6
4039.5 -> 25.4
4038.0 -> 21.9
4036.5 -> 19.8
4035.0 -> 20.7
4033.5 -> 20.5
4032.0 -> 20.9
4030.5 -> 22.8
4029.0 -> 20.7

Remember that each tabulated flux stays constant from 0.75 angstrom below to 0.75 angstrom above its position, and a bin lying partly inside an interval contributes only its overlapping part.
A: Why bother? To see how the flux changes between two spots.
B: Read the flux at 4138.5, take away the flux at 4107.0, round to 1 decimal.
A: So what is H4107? 0.1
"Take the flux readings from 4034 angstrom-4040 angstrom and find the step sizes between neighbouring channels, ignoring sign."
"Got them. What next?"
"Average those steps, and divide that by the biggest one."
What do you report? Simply 0.619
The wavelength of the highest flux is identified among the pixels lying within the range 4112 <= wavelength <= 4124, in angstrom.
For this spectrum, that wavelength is 4116.0 angstrom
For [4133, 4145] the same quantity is 4138.5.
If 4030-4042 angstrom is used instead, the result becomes 4039.5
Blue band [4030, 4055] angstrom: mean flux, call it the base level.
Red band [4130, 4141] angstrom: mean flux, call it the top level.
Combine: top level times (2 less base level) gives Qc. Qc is -362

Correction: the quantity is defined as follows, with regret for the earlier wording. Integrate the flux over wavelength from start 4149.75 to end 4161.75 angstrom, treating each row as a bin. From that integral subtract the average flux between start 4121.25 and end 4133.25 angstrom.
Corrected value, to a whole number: 216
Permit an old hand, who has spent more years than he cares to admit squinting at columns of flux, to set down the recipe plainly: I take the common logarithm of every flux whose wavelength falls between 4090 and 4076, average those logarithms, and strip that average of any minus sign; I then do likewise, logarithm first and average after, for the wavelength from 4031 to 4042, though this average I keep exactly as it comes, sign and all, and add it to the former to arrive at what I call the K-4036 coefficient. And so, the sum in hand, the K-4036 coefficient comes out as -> 2.658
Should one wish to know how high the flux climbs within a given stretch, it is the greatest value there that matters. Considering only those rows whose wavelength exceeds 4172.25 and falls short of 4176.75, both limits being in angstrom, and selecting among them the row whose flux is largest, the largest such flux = 19.3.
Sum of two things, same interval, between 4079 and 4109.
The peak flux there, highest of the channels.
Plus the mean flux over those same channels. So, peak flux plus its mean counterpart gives 43.7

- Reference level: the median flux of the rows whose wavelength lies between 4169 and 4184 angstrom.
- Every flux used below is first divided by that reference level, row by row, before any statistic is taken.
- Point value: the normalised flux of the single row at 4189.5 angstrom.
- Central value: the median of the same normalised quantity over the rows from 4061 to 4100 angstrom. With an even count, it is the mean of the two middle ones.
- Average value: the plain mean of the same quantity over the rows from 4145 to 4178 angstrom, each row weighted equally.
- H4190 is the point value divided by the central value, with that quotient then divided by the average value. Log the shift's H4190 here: 0.98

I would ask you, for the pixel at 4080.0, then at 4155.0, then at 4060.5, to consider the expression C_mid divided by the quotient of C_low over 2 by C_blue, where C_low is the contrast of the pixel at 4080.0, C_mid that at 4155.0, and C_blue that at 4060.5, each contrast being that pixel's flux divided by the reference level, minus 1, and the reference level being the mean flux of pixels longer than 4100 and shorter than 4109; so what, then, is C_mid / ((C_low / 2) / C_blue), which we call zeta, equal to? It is 0.47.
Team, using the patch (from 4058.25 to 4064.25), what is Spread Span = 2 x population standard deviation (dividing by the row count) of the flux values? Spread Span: 2.5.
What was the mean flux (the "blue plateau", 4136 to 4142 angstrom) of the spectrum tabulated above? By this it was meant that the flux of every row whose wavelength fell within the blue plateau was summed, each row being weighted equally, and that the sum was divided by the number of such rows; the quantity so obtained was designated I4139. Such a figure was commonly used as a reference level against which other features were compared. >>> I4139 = 19.7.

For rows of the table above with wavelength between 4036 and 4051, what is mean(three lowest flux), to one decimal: 19.5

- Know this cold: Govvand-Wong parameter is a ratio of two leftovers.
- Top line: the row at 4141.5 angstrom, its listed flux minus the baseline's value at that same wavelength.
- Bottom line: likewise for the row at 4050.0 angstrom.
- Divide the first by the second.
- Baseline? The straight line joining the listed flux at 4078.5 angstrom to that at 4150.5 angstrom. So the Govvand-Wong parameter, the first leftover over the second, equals -1.1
